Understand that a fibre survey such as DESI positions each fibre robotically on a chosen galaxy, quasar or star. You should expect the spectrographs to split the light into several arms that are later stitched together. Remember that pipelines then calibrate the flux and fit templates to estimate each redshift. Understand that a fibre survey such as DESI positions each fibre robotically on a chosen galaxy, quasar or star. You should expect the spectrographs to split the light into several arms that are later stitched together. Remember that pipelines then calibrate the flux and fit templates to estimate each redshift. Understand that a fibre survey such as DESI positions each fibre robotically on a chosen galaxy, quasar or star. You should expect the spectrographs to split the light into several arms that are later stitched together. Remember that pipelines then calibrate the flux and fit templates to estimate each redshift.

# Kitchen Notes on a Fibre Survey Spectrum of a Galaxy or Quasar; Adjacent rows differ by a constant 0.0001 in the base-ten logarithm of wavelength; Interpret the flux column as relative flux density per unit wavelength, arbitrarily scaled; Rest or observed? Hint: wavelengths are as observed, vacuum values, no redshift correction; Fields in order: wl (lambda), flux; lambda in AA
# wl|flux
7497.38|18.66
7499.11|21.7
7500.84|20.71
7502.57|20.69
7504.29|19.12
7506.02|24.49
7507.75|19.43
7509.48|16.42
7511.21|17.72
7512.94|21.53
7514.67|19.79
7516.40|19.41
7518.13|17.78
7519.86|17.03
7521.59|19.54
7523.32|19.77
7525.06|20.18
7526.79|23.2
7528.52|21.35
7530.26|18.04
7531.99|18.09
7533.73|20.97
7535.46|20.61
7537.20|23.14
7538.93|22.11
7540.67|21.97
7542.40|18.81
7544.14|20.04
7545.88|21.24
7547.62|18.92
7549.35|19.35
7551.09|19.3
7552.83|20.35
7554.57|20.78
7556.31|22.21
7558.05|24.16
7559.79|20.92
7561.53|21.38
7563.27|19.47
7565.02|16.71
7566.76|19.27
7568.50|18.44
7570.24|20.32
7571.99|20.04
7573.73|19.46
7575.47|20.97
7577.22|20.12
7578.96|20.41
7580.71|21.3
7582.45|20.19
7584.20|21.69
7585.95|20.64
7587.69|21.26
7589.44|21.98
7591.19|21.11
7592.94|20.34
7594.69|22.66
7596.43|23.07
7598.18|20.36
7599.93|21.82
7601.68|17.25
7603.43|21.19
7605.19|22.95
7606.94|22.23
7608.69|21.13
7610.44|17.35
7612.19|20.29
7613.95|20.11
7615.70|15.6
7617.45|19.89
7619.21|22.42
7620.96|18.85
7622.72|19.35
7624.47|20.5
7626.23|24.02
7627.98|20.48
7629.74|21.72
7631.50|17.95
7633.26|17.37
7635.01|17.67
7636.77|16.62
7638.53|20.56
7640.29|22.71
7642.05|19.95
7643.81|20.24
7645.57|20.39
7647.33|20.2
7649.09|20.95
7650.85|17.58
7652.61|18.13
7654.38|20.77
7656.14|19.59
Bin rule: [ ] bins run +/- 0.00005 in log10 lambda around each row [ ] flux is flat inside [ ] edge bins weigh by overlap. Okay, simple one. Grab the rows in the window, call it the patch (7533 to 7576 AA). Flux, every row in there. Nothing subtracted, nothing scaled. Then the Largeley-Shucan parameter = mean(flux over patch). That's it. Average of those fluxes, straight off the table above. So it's 20.4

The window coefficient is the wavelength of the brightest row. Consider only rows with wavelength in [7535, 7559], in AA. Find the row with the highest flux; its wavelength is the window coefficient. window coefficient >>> 7558.05 AA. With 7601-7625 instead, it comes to 7605.19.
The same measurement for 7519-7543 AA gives 7526.79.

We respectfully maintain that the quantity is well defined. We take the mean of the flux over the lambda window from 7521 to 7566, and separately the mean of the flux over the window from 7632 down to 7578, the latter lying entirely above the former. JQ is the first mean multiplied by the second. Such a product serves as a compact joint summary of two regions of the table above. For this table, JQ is 423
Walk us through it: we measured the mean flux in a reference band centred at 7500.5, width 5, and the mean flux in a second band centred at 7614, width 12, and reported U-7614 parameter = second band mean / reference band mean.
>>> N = 0.93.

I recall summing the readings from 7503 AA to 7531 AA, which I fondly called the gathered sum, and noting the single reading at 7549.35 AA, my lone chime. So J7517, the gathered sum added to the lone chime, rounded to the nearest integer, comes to 334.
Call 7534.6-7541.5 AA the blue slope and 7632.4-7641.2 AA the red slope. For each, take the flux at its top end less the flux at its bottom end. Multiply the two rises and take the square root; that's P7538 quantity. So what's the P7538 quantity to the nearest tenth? 2.7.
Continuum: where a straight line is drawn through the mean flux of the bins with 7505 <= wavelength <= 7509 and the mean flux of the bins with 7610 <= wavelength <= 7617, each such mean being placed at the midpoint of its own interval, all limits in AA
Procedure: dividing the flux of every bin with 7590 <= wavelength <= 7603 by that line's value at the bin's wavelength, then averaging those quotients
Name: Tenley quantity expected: 1.11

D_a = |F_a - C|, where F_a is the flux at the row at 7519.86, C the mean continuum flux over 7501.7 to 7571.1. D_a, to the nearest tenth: 3.1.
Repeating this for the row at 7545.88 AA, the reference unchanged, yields 1.1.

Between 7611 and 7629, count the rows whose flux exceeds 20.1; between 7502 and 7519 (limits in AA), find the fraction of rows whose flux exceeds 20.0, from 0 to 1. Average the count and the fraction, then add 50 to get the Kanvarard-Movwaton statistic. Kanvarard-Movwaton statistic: 53.15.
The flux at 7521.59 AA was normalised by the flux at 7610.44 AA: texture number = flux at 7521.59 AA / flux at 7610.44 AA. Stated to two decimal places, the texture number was 1.13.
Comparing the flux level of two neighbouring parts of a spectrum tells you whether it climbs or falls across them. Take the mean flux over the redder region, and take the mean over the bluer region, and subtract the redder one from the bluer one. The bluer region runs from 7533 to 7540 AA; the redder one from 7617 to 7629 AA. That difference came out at 0.9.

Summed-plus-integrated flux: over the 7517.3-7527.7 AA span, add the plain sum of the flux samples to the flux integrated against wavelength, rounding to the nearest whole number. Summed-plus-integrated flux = 321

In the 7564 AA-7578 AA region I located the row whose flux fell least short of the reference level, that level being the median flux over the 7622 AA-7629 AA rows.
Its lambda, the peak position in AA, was 7575.47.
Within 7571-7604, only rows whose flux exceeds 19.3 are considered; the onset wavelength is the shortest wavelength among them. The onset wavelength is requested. 7571.99 AA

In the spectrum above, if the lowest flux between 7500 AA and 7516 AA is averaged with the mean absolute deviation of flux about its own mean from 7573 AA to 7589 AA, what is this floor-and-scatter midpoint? 8.5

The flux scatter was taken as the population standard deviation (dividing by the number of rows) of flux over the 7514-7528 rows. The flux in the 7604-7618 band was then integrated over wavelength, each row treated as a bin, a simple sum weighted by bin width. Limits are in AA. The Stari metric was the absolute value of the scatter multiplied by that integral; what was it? 477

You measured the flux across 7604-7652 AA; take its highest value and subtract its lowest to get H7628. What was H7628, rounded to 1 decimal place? 8.4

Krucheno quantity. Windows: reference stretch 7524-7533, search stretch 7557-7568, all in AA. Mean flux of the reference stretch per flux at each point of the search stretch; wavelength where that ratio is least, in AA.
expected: 7558.05 AA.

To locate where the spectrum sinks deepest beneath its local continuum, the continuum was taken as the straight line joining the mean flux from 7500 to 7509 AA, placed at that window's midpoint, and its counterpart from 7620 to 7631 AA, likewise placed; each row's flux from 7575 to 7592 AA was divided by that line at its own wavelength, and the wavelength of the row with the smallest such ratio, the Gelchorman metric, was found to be 7577.22 AA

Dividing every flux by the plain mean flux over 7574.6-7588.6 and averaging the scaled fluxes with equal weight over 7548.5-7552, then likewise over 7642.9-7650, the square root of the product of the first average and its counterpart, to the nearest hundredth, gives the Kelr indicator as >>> 0.95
